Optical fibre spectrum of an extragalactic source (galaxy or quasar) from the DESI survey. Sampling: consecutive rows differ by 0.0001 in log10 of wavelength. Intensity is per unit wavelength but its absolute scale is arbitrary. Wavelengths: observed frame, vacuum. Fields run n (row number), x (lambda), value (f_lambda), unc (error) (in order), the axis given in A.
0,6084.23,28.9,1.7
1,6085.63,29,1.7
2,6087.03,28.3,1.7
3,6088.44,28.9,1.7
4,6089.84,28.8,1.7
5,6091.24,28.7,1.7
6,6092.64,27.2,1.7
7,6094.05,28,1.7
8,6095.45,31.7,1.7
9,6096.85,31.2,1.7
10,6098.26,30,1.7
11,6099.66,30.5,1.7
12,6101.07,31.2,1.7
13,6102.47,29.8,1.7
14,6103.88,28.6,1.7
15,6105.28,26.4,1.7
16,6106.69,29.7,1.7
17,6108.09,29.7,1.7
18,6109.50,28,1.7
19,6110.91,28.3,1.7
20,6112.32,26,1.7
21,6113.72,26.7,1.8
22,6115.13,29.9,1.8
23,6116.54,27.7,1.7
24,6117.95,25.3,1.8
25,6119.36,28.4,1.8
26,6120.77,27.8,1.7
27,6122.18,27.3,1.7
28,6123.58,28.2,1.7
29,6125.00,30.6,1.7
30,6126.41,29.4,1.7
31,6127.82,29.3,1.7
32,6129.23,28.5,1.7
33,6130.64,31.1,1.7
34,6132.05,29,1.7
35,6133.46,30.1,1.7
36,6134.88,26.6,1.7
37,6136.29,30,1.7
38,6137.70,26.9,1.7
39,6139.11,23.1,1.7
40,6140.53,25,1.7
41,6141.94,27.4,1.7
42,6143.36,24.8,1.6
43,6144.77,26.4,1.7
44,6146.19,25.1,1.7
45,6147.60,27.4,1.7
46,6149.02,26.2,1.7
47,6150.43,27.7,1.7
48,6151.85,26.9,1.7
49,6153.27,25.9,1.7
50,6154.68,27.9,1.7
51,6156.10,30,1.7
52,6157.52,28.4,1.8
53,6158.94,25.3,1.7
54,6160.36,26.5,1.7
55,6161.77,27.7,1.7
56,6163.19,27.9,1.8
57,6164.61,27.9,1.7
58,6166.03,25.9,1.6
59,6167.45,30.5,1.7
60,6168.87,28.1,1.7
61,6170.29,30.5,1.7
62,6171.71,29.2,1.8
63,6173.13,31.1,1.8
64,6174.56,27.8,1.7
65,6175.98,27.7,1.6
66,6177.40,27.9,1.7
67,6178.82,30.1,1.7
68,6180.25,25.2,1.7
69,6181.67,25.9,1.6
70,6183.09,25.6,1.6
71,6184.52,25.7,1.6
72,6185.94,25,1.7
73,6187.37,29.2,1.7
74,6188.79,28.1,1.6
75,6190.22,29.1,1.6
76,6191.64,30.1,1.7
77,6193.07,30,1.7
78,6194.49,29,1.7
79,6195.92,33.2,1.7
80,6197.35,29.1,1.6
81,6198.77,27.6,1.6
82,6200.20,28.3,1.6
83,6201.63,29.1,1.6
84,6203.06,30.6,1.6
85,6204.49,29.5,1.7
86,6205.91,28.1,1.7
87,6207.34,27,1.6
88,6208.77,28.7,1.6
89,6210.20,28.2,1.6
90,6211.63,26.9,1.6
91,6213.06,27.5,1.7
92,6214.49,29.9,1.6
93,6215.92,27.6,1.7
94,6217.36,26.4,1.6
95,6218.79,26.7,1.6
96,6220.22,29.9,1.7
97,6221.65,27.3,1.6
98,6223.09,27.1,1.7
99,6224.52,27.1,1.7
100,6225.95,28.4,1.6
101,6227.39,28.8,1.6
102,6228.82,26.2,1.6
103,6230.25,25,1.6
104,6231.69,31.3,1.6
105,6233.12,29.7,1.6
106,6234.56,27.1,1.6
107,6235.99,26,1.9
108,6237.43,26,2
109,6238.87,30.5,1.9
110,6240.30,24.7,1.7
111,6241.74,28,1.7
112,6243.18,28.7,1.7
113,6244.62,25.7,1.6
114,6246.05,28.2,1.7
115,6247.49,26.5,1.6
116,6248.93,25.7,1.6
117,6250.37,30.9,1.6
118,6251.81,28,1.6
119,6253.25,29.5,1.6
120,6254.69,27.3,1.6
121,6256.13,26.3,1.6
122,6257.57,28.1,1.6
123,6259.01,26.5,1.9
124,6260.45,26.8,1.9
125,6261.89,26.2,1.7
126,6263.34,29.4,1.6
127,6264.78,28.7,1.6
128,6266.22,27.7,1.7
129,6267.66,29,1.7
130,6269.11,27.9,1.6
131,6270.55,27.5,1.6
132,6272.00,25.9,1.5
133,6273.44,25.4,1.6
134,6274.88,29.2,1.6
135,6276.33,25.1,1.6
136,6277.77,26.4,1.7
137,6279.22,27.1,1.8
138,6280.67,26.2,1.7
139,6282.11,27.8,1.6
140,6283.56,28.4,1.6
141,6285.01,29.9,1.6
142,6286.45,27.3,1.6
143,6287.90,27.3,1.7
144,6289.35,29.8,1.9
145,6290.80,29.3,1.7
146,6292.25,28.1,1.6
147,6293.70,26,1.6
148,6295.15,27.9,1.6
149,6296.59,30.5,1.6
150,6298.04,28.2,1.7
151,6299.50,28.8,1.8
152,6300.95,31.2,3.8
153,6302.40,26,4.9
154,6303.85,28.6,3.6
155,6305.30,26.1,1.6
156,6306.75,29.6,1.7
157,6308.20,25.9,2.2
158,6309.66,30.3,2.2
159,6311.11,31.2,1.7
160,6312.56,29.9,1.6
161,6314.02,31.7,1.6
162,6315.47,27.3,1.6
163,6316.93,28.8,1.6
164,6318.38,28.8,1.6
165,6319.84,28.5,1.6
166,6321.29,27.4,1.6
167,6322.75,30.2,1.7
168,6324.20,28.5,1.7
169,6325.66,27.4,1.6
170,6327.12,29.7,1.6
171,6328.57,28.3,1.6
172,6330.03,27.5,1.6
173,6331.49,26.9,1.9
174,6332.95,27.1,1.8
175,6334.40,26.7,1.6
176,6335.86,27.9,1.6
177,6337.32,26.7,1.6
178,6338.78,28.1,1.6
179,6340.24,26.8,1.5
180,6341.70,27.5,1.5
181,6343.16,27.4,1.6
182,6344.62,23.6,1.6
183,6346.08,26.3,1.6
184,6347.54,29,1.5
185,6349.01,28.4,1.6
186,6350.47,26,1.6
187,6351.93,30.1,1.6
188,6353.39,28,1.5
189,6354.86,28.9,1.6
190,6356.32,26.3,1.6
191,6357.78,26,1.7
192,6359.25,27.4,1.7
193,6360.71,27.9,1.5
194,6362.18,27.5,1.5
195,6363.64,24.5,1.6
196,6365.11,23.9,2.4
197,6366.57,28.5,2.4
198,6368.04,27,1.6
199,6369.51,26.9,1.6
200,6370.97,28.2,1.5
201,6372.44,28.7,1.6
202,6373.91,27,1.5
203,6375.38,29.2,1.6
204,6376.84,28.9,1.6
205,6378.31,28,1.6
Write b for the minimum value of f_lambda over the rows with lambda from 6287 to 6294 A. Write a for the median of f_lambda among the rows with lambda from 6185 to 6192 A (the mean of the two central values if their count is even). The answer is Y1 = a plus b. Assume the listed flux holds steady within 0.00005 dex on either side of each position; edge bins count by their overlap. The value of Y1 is 55.1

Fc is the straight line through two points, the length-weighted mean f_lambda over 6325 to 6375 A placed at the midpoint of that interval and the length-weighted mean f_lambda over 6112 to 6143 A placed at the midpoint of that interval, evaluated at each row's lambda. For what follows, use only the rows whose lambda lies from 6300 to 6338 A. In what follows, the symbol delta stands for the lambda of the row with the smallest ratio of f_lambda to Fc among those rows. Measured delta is 6308.20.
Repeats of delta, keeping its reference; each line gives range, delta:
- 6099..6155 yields 6139.11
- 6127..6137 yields 6134.88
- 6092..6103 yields 6092.64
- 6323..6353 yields 6344.62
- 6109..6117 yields 6112.32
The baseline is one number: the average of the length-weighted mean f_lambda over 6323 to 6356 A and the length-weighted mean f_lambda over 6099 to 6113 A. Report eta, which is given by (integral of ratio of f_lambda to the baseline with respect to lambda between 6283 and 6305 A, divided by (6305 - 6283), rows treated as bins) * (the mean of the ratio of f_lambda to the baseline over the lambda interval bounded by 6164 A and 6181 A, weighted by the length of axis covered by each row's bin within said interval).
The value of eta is 1.02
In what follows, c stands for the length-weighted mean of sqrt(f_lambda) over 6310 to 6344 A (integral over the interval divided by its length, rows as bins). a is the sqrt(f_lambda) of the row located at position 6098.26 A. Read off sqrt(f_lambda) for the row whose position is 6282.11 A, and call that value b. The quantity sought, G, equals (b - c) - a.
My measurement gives -5.5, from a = 5.5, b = 5.27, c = 5.32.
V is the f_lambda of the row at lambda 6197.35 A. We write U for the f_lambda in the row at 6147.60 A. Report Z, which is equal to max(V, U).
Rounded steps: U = 27.4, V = 29.1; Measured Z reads 29.1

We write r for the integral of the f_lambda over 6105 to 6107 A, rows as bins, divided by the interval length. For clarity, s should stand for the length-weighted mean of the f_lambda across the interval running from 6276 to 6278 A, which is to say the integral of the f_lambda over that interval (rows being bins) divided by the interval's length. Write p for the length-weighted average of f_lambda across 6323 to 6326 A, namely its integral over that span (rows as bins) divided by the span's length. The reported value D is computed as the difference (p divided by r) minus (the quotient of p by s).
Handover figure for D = -0.09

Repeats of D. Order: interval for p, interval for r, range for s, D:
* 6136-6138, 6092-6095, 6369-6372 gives -0.01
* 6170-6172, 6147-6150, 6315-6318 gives 0.05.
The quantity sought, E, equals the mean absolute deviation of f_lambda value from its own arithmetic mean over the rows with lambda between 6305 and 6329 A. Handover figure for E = 1.29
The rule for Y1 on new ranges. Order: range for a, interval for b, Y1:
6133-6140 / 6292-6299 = 52.9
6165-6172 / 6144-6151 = 54.3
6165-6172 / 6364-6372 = 53.1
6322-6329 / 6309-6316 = 55.8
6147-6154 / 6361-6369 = 50.8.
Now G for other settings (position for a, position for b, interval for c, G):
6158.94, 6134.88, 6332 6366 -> -5.1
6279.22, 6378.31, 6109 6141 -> -5.2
